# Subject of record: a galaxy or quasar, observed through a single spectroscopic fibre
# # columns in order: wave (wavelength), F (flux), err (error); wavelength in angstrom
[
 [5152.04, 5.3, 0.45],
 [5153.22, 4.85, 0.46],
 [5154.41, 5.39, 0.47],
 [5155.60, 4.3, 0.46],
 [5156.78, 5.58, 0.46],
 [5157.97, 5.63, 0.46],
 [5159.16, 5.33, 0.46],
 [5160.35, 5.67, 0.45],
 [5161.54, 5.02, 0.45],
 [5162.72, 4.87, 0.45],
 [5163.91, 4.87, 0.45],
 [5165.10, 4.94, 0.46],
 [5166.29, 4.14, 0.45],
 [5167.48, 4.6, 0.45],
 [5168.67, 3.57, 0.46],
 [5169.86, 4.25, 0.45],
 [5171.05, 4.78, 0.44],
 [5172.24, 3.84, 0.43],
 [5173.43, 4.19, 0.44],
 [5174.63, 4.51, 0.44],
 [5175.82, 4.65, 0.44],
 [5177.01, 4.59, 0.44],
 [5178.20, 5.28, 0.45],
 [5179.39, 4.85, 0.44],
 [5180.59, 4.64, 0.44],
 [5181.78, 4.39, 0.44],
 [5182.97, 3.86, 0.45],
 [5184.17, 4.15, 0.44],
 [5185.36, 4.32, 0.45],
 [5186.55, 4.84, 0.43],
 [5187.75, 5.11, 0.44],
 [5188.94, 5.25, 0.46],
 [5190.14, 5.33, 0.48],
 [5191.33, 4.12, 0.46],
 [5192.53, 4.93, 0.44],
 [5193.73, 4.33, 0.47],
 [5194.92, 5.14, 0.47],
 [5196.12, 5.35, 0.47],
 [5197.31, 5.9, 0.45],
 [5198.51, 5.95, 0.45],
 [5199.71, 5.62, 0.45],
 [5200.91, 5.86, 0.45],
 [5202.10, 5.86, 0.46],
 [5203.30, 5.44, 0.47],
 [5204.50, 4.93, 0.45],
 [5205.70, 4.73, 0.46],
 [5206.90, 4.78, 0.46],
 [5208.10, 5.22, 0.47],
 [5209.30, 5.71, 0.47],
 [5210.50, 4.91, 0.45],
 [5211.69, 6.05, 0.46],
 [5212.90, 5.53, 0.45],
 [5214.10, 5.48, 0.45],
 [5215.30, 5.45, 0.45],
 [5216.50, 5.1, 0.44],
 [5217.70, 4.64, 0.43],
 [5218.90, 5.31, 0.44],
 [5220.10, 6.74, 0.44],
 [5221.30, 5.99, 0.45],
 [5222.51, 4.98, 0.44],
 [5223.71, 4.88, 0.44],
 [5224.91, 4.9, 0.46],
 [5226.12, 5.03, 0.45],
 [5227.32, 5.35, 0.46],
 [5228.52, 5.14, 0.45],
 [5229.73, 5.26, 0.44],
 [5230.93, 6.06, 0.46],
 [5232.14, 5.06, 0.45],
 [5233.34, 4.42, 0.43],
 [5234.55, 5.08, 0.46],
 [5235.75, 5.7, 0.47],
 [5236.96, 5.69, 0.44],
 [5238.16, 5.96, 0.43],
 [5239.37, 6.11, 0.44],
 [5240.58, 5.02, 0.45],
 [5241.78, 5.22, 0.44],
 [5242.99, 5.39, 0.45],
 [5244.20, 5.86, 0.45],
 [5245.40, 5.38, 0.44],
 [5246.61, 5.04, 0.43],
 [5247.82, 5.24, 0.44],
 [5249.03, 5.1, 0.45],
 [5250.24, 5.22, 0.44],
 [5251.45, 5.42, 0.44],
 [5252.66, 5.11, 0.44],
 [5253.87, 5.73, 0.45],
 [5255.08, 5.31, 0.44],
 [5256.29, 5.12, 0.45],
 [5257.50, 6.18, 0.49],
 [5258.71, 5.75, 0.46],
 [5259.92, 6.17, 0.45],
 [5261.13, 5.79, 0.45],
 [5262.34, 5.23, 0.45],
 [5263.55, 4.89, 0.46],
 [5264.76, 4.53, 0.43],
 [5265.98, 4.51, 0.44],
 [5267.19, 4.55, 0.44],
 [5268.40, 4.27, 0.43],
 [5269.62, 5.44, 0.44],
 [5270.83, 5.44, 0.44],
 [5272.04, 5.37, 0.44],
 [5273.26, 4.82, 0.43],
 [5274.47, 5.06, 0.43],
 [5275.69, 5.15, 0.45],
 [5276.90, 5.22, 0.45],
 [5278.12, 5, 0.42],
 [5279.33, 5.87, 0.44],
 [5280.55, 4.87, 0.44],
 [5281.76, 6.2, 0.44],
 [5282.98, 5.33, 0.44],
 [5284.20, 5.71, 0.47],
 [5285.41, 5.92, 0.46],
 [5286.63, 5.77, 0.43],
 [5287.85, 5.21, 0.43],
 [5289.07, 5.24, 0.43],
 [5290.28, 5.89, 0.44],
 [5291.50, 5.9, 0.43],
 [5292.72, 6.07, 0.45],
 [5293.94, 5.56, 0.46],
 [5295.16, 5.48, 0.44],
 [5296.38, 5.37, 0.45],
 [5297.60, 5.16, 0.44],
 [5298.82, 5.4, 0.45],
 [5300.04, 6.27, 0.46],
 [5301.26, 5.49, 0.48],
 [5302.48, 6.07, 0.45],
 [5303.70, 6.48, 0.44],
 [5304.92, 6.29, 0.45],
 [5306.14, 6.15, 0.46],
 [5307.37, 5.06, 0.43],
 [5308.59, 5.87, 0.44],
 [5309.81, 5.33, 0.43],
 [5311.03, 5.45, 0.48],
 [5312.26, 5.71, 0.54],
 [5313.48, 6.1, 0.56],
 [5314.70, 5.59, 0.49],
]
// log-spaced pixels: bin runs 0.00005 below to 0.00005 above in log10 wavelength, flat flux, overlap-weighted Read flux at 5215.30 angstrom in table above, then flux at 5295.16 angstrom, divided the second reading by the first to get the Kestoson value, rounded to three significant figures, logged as 1.01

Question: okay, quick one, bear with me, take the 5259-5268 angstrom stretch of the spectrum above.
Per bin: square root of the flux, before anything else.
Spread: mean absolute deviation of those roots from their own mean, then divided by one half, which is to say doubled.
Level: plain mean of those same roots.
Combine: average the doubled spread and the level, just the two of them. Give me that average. 1.25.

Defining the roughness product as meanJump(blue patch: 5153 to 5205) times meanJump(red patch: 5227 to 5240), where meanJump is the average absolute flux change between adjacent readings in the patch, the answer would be 0.20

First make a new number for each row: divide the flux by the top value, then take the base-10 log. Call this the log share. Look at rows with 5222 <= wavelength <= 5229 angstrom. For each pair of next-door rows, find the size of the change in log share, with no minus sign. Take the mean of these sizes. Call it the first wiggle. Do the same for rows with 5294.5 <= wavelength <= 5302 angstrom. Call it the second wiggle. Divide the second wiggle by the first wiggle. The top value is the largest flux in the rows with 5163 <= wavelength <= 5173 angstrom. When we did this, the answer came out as 2.5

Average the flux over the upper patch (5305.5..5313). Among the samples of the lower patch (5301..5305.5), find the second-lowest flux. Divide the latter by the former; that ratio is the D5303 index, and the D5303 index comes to 1.08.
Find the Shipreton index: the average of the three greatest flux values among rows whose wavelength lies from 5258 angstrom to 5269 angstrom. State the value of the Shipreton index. 5.90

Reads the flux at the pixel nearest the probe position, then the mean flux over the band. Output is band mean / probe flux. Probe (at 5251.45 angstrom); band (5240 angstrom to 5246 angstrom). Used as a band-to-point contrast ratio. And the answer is 0.99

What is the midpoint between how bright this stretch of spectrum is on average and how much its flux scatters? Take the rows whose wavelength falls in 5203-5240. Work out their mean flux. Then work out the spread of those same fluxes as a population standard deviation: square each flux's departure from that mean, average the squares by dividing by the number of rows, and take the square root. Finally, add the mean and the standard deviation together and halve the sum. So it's 2.93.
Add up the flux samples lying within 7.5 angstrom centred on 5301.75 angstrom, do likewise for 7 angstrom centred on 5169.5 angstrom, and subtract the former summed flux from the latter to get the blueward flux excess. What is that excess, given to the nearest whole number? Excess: -11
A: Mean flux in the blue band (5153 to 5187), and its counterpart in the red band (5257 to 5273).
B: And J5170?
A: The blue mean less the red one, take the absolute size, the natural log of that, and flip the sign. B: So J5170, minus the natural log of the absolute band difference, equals 0.6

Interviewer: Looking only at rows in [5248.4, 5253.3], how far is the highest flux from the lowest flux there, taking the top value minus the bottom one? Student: 0.32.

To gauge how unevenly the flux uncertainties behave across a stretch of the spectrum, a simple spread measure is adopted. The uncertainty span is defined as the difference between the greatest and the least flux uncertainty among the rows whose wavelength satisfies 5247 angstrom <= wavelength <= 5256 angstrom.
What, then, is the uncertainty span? 0.010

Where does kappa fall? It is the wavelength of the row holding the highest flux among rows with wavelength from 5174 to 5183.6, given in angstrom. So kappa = 5178.20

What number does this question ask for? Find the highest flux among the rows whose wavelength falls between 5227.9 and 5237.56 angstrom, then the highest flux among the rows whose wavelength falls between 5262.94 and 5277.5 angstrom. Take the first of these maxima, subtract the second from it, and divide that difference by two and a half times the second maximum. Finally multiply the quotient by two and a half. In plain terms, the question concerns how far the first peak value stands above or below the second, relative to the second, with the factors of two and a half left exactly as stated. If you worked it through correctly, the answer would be 0.11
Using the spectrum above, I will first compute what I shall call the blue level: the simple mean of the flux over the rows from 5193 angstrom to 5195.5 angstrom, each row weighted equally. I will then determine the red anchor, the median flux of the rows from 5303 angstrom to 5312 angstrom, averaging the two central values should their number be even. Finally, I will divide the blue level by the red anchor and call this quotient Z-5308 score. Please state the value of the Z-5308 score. 0.81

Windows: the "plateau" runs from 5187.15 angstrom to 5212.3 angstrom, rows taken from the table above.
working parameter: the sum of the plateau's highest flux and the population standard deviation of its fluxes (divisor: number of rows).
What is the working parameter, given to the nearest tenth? 6.6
